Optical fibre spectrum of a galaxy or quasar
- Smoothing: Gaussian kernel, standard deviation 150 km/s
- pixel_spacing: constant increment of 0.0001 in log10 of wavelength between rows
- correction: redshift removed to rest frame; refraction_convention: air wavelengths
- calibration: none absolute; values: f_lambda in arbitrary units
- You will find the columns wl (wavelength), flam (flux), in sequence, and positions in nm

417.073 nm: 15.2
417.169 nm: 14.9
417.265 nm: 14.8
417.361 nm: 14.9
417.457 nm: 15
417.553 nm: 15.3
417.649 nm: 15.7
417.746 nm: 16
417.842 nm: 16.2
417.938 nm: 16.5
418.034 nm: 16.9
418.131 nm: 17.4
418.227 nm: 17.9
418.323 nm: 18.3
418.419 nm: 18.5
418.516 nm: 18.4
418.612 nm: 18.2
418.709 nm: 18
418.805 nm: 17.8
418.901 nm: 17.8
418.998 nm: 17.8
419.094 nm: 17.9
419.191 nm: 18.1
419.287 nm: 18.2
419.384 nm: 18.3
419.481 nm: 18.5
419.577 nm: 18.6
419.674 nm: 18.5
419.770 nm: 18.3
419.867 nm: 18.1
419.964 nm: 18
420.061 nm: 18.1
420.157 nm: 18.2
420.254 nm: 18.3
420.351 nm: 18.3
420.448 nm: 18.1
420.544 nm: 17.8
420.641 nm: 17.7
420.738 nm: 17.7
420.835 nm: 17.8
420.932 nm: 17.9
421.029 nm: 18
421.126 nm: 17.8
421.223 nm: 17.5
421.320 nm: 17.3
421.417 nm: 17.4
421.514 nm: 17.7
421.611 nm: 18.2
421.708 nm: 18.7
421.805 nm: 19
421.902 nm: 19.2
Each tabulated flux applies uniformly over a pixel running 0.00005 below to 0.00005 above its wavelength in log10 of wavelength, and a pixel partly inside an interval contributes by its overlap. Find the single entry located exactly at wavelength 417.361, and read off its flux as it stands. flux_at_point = 14.9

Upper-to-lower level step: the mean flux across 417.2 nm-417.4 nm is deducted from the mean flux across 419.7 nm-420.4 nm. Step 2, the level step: 3.3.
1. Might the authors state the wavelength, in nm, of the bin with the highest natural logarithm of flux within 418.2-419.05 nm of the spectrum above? 418.419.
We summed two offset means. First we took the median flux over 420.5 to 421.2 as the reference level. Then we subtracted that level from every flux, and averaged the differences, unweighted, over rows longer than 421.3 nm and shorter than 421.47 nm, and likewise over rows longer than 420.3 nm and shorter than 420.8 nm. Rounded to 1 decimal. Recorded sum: -0.3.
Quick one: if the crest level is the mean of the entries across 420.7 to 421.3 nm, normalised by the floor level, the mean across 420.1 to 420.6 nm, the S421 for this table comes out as 0.98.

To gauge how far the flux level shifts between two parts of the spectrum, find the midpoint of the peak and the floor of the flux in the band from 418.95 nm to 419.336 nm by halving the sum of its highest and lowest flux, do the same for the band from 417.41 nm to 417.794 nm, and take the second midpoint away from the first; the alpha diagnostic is 2.5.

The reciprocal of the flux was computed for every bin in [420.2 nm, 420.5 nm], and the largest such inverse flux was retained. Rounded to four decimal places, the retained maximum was 0.0552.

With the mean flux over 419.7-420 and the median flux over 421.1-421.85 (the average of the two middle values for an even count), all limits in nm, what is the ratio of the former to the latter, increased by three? 4.02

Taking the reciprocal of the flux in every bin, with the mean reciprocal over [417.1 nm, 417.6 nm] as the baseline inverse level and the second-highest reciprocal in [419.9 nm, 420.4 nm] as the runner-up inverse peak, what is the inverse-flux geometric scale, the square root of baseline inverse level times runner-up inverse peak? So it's 0.0607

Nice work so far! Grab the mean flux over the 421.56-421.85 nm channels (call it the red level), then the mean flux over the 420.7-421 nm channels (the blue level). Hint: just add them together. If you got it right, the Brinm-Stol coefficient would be 36.4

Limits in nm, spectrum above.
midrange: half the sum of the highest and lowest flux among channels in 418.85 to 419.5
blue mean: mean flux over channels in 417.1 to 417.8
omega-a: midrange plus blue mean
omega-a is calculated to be 33.4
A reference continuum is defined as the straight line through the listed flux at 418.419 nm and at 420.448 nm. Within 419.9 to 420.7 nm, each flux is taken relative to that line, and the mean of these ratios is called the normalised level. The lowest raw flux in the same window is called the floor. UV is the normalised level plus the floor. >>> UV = 18.70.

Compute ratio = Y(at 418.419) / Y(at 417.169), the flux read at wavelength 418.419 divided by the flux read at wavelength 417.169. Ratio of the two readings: 1.24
